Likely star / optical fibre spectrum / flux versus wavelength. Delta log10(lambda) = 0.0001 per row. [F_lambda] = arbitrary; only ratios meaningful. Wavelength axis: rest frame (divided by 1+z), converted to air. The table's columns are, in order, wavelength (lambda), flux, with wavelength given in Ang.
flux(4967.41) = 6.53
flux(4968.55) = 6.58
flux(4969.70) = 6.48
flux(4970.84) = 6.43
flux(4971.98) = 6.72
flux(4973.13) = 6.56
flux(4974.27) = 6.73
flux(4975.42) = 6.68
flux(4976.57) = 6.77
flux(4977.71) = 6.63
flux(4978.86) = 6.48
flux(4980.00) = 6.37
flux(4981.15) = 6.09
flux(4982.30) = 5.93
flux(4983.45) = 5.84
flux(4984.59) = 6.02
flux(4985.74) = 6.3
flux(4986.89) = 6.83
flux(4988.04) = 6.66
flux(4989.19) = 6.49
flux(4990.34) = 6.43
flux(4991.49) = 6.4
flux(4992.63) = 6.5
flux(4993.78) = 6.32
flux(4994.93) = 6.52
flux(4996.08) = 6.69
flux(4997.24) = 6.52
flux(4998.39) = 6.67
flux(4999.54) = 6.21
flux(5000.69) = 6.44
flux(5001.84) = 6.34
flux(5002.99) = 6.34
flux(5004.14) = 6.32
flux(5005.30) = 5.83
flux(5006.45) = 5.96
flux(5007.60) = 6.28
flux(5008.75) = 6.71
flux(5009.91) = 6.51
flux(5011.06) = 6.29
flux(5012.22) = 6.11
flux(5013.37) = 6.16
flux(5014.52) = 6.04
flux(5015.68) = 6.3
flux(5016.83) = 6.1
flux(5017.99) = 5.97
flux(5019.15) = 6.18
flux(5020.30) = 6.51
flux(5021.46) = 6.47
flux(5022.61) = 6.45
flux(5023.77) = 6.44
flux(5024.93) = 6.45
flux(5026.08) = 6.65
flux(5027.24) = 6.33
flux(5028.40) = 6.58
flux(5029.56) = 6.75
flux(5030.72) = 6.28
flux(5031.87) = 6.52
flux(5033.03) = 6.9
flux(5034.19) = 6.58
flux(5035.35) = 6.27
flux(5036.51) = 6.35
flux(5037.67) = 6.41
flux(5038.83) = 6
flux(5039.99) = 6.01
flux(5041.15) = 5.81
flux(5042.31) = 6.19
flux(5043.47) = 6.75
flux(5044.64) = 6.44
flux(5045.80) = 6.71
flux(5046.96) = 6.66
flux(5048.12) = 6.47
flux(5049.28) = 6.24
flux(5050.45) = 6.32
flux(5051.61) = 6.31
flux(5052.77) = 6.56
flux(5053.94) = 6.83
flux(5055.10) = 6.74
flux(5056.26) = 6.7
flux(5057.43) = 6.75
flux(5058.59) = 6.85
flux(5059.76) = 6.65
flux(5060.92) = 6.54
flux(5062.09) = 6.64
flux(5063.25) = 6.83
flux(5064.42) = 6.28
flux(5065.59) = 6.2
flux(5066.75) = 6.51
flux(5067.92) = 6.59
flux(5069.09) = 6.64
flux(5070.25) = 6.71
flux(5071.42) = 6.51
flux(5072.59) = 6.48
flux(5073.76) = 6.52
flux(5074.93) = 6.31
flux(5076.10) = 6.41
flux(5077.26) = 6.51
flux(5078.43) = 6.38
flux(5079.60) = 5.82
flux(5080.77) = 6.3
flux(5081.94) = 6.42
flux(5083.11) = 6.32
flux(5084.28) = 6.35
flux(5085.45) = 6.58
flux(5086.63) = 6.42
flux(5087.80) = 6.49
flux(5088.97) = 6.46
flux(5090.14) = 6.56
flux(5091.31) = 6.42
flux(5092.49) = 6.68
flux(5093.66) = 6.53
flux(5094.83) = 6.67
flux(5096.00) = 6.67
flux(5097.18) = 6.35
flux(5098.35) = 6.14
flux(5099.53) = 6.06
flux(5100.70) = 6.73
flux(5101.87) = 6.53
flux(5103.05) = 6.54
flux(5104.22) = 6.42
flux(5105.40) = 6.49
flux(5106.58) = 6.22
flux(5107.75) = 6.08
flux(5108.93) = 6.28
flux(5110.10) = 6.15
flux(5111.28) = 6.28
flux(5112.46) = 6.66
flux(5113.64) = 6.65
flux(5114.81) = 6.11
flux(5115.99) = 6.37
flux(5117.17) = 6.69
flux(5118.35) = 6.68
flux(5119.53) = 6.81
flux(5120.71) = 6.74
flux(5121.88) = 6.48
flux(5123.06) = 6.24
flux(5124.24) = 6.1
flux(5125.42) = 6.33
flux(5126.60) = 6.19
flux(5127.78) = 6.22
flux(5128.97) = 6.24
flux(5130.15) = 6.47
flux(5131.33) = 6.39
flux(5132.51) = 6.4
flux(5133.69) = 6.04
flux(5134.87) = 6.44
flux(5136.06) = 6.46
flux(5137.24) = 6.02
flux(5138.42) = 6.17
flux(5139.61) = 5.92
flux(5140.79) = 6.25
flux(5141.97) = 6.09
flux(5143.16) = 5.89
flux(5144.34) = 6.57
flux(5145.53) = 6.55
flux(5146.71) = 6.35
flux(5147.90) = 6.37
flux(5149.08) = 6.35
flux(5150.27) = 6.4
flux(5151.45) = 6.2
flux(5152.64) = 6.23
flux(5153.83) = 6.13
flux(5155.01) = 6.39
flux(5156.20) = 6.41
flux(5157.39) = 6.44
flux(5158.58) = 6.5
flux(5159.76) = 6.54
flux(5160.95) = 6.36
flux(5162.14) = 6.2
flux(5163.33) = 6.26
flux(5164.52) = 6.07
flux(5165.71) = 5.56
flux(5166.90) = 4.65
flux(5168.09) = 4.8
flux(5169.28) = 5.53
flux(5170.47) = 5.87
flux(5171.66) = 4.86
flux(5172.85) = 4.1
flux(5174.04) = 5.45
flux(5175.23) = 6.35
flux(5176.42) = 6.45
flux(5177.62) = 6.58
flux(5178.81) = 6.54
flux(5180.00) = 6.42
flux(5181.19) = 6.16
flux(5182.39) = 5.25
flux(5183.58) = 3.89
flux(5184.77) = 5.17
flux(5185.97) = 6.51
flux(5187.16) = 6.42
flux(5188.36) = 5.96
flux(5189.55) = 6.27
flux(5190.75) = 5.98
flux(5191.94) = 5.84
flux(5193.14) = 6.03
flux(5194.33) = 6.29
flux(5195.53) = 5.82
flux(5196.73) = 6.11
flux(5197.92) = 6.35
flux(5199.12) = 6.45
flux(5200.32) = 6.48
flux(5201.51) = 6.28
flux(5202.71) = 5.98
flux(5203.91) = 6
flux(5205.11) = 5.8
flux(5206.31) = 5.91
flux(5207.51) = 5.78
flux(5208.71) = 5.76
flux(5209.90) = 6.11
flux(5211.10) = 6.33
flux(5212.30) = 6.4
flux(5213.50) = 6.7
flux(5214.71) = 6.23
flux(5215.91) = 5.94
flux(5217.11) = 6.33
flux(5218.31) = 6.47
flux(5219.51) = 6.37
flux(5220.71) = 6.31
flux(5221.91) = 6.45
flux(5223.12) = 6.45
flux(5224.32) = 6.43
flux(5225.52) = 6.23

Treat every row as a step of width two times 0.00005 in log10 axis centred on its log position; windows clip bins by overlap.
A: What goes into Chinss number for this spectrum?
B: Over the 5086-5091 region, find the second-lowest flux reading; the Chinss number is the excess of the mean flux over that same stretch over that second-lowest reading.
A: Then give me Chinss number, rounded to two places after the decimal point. 0.02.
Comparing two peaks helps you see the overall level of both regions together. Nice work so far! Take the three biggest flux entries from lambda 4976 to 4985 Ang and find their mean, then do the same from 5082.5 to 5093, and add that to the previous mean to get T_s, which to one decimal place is 13.2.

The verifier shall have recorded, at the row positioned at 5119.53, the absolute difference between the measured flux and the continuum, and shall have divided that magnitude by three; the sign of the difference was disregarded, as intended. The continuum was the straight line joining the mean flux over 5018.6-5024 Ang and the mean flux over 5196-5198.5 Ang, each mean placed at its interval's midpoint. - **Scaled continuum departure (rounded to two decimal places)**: 0.17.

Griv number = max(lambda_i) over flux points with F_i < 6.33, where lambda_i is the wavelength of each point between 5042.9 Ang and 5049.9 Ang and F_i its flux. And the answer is 5049.28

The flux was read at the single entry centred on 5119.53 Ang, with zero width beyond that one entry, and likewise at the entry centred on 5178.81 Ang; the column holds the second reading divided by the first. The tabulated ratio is 0.96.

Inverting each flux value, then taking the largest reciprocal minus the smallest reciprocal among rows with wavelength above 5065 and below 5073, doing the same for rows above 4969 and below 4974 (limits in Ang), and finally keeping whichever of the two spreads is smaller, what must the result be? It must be 0.0067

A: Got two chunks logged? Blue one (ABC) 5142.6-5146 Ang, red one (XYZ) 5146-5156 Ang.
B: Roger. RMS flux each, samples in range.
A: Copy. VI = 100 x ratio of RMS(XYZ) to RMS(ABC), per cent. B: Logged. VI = 99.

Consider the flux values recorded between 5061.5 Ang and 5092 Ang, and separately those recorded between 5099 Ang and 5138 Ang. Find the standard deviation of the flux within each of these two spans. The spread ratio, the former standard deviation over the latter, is 0.84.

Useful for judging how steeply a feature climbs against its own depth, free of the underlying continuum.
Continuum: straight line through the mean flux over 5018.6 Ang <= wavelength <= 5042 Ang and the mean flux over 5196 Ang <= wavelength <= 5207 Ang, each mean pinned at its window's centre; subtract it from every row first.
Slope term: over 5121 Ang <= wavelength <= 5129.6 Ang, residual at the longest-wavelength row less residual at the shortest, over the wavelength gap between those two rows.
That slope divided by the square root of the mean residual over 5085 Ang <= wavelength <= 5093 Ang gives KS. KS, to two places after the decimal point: -0.07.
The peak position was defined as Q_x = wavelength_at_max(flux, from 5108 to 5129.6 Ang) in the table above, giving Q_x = 5119.53 Ang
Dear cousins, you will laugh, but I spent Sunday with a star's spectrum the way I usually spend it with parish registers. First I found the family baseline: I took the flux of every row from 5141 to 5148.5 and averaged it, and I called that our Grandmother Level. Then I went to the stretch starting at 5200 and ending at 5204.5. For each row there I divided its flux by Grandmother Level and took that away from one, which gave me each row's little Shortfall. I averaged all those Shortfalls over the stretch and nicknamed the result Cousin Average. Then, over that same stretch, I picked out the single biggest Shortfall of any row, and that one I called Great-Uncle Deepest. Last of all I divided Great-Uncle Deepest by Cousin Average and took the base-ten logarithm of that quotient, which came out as 0.4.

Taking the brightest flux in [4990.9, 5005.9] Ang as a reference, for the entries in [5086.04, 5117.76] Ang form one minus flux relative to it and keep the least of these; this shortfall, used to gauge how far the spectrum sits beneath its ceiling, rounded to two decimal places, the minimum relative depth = -0.01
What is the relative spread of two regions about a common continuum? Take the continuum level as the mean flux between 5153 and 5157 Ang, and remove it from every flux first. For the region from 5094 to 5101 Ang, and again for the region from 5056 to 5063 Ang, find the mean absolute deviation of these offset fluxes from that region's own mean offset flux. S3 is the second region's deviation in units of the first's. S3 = 0.31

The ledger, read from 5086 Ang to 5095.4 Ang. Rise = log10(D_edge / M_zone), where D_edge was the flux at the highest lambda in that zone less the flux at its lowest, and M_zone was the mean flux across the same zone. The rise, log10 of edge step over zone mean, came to -1.4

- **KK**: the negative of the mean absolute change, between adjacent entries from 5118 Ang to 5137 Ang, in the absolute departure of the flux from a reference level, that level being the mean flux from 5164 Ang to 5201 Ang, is -0.157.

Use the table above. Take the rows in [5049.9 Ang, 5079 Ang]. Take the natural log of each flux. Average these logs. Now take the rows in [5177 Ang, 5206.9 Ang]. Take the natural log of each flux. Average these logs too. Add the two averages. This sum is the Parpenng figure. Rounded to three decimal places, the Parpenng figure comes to 3.669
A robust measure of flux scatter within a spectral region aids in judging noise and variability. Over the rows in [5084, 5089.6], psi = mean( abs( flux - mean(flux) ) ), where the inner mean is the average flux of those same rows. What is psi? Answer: 0.06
